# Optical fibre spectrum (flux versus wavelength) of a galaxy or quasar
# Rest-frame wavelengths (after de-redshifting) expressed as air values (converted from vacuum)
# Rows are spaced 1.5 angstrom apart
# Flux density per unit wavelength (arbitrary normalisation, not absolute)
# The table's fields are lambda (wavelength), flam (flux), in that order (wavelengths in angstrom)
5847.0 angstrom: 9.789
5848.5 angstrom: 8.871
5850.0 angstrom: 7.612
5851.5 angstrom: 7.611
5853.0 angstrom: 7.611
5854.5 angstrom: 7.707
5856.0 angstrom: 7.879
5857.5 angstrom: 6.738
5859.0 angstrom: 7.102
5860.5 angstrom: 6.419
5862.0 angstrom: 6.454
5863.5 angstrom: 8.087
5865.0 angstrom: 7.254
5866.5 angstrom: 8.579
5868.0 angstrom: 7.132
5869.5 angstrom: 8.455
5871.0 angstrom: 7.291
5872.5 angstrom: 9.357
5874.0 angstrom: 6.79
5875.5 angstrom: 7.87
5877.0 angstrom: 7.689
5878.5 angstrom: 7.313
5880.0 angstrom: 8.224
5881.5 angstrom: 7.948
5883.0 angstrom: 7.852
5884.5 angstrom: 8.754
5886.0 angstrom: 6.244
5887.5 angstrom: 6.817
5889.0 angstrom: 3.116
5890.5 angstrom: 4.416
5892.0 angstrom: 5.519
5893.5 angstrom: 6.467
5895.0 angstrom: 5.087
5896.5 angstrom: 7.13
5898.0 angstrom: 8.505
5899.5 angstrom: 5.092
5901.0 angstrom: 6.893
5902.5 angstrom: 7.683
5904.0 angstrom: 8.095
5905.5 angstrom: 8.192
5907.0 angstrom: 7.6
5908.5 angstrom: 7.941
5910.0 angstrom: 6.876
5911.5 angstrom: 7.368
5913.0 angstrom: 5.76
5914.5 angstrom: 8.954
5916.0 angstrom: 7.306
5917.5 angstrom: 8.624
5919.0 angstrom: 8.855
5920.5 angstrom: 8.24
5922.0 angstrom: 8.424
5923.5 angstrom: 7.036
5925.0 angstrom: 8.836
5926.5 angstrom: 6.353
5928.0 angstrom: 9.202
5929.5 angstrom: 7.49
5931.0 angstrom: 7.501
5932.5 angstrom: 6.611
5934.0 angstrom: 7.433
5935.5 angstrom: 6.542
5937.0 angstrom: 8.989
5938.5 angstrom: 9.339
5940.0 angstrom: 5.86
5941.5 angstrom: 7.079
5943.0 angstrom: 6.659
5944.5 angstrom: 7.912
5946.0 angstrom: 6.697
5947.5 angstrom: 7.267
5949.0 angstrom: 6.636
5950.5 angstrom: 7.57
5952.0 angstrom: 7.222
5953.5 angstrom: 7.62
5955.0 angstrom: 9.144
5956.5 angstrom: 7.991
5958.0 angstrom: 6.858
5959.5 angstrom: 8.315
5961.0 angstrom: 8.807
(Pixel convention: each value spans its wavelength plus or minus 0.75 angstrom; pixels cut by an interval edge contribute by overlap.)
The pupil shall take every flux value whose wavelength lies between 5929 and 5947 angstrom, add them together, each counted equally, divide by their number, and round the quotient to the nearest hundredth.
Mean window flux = 7.34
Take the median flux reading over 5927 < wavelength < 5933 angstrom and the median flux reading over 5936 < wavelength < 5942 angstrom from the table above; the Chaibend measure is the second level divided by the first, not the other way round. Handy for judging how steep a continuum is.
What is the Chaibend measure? 1.07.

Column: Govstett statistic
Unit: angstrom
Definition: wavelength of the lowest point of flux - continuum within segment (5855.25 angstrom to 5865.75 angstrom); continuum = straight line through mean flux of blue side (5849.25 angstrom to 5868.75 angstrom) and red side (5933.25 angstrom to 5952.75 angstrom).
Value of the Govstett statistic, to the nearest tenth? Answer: 5860.5 angstrom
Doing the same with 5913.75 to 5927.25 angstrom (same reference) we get 5926.5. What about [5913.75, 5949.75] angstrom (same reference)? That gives 5940.0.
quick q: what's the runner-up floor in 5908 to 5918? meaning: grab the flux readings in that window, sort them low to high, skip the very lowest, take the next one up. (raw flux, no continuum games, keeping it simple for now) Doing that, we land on 6.876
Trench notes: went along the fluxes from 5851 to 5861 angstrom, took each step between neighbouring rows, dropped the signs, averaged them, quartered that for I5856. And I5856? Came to 0.10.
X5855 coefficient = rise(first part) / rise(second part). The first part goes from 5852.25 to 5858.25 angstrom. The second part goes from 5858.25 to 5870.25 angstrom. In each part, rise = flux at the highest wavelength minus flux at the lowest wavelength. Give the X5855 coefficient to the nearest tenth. -0.6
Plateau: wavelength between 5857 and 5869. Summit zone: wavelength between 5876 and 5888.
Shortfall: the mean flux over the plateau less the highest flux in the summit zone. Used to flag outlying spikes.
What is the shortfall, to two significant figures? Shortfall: -1.5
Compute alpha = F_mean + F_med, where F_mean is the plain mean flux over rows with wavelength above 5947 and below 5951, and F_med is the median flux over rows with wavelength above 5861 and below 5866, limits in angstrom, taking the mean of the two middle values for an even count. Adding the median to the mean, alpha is 14.4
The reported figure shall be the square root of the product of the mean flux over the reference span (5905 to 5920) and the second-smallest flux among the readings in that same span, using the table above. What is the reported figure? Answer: 7.3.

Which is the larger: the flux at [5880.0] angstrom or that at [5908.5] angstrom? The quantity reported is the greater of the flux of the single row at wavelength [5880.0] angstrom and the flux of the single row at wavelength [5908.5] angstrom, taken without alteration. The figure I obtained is 8.22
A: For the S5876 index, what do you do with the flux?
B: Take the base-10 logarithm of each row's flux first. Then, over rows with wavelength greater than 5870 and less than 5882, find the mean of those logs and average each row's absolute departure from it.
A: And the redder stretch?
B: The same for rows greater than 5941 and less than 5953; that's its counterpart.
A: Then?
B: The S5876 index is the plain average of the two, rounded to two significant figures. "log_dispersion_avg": 0.026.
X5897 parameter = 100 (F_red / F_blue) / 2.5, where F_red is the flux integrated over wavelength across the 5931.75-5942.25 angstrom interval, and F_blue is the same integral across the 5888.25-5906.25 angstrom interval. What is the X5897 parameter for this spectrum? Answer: 27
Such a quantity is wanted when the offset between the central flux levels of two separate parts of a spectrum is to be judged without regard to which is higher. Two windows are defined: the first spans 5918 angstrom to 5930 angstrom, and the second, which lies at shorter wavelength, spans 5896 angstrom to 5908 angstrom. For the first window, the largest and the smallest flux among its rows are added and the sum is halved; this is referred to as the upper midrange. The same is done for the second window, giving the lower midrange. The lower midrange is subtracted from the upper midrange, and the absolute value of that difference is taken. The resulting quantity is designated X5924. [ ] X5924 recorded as 0.98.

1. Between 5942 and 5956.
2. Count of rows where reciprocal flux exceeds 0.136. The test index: 5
